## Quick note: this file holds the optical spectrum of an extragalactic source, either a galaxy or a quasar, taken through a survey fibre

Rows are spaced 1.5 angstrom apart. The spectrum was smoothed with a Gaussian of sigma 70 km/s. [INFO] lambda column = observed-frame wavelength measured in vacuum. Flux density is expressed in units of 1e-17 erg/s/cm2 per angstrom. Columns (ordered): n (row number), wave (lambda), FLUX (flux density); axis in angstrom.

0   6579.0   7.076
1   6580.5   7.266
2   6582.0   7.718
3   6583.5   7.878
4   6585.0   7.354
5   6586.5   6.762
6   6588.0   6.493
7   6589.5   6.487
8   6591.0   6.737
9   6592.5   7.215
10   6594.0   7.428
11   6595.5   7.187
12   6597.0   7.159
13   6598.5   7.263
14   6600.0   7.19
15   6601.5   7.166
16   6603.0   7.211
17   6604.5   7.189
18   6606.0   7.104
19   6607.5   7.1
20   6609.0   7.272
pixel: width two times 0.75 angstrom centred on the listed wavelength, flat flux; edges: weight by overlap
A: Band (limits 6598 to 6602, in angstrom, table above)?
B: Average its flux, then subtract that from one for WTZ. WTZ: -6.21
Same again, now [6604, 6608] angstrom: -6.13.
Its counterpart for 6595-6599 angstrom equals -6.20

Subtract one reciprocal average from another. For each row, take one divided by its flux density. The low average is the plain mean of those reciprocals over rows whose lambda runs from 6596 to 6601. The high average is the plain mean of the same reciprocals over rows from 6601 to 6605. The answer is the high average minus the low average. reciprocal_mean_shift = 0.000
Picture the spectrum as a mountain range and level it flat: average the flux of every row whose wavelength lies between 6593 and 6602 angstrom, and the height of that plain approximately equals 7.23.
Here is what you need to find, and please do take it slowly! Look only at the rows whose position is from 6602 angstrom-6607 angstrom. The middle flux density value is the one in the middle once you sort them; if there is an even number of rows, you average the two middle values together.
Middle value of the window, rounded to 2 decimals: 7.19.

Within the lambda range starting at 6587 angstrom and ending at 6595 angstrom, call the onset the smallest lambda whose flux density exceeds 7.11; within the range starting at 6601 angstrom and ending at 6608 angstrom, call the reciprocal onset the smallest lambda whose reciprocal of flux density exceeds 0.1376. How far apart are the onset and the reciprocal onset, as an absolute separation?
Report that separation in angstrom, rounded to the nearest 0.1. 9.0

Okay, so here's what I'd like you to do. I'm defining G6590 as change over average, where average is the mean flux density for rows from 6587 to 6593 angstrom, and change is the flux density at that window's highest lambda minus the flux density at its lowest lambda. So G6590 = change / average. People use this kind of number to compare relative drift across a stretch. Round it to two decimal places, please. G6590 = 0.11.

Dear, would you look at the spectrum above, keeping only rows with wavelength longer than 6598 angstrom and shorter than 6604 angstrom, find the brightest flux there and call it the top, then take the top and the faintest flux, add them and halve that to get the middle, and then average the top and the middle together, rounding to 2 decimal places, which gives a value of 7.24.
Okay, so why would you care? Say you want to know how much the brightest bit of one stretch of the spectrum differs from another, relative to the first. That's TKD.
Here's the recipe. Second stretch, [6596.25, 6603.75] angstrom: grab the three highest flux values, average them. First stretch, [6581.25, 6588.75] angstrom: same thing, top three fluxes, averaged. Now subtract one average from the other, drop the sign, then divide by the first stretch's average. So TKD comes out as 0.056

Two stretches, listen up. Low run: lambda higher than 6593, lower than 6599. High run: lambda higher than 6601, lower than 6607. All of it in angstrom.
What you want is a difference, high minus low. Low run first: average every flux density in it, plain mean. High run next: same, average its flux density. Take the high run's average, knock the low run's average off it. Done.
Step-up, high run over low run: -0.1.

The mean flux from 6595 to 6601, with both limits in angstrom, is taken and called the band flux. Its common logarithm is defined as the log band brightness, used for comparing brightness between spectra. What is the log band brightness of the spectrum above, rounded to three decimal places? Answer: 0.857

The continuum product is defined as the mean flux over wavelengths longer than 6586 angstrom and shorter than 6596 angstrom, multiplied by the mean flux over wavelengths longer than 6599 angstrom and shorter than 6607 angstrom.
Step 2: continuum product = 49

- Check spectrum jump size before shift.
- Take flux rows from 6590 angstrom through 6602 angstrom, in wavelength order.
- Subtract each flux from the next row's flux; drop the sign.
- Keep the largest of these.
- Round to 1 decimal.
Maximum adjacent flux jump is 0.5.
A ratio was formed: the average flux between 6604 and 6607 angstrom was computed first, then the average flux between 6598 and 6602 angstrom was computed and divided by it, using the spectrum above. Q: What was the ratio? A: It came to 1.01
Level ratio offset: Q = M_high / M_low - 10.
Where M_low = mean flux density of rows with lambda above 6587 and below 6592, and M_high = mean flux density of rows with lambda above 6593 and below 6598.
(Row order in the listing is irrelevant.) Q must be -8.90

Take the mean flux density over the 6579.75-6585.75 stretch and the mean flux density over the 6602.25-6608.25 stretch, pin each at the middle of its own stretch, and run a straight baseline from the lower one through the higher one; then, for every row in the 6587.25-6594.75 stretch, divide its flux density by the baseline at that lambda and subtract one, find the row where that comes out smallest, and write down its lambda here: 6588.0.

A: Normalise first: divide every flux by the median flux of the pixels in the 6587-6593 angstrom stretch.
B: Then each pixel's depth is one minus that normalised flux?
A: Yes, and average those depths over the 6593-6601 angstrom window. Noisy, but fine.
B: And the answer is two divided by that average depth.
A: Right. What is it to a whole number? -21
